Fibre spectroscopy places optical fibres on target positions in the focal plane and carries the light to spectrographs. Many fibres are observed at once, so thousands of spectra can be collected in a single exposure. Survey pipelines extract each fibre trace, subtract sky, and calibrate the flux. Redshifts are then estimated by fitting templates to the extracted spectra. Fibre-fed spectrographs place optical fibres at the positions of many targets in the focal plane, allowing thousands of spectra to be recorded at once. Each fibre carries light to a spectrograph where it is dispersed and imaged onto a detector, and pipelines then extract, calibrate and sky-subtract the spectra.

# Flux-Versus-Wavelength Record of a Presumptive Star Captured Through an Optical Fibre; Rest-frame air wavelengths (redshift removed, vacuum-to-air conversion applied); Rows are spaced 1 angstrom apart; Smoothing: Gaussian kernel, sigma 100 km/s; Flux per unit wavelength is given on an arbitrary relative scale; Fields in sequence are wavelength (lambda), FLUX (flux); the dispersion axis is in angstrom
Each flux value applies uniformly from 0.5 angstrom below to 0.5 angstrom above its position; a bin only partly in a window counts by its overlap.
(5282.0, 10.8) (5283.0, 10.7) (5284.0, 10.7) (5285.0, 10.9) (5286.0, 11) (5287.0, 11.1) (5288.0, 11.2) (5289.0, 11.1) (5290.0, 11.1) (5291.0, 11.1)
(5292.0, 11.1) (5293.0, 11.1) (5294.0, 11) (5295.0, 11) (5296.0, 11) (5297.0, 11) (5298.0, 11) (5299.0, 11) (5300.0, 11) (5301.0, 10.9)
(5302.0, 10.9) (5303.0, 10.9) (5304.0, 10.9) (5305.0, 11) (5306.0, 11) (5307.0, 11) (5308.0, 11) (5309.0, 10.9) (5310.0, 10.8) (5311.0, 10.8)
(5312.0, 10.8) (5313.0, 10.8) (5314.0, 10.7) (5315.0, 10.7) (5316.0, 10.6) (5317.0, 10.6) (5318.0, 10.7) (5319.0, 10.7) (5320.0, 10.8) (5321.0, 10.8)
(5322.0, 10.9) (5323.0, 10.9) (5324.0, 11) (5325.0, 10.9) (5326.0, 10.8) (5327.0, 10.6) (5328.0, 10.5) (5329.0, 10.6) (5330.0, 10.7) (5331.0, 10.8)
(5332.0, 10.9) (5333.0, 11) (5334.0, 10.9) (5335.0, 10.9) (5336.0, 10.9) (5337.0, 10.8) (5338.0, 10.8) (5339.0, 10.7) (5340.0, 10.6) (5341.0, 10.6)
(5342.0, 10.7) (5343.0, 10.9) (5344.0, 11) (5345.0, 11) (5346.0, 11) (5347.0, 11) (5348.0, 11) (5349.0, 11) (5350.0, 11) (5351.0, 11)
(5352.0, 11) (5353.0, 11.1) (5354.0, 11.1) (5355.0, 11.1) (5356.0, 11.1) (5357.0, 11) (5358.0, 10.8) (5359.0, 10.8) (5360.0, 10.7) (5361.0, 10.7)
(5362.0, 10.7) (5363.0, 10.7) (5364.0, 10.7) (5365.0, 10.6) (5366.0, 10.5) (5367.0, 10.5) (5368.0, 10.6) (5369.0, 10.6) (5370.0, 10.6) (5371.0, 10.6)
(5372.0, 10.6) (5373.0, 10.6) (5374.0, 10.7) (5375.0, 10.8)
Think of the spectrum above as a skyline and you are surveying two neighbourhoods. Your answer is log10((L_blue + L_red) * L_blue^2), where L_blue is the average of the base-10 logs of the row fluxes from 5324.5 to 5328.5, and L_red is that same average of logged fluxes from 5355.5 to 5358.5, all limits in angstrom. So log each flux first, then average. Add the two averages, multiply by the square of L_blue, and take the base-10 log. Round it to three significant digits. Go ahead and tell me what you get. 0.341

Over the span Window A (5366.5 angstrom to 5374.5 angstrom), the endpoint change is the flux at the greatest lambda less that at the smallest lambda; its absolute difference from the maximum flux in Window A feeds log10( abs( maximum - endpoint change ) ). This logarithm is 1.02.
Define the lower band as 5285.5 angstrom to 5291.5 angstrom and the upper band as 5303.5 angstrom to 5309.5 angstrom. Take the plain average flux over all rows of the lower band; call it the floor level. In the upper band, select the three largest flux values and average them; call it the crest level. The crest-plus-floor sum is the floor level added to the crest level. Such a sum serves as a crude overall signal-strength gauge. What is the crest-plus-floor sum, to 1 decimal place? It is 22.1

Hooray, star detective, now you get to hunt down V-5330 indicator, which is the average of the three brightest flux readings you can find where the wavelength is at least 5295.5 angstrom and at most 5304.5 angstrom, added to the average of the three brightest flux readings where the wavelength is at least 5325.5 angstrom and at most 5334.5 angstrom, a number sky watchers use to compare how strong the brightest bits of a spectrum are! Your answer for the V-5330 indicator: 21.9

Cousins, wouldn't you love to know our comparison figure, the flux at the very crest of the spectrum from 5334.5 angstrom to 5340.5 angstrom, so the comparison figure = 10.9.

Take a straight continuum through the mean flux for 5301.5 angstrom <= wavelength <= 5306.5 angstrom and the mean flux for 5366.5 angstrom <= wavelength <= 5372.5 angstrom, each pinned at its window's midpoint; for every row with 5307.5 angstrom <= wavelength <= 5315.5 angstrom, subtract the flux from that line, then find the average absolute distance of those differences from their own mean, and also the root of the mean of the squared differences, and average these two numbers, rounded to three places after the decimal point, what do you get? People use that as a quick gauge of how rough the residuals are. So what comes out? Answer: 0.090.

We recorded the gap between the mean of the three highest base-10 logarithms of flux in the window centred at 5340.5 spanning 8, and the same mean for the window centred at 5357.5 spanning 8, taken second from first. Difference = -0.008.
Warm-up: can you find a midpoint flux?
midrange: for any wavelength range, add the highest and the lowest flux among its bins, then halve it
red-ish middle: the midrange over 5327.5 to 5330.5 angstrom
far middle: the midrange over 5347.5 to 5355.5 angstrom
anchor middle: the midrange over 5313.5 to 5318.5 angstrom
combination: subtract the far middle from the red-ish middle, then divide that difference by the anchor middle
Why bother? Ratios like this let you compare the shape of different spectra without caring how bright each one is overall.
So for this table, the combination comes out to -0.042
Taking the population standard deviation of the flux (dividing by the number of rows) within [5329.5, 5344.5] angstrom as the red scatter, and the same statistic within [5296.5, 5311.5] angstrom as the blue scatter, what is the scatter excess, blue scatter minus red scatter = -0.05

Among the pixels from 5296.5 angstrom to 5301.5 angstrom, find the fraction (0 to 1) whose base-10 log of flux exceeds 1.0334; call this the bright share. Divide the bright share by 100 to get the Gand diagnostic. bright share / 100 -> 0.010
